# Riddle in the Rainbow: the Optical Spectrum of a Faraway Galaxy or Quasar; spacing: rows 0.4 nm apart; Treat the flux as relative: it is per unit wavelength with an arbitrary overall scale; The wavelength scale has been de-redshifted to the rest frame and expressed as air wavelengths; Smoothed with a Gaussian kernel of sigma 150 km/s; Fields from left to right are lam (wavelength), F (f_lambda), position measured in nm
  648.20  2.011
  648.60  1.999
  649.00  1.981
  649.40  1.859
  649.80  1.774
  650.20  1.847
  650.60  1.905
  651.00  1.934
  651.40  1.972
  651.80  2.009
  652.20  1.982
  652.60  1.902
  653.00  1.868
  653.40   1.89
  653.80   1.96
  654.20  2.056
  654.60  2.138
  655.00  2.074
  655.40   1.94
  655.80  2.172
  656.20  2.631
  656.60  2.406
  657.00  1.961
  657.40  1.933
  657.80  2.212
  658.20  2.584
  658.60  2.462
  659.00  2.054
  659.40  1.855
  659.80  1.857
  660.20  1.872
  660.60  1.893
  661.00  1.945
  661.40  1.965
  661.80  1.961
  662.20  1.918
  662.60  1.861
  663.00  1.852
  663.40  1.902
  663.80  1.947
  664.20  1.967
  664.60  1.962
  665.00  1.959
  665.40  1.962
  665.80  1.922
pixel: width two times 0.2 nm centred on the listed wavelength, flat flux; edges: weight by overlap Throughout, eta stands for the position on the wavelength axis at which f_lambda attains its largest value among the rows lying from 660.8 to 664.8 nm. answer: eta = 664.20 nm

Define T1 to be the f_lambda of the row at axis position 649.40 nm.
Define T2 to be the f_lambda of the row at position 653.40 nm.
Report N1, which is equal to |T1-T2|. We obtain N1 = 0.031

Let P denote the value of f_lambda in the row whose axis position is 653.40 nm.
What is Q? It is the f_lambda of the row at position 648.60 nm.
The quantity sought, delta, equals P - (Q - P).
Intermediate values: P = 1.89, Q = 1.999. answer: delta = 1.78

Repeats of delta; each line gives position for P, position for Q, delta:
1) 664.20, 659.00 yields 1.88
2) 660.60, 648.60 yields 1.79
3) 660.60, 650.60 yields 1.88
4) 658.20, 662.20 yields 3.25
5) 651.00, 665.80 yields 1.95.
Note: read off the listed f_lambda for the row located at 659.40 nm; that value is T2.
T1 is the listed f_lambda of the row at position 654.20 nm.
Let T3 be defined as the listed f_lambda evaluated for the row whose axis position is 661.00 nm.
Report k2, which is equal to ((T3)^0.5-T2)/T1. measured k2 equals -0.22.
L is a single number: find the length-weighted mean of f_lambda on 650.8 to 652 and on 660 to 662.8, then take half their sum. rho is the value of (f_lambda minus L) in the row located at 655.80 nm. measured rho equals 0.23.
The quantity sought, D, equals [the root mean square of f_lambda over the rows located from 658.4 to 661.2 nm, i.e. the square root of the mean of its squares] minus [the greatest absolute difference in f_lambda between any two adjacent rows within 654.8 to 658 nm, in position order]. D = 1.5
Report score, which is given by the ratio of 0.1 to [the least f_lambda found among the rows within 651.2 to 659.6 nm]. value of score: 0.0539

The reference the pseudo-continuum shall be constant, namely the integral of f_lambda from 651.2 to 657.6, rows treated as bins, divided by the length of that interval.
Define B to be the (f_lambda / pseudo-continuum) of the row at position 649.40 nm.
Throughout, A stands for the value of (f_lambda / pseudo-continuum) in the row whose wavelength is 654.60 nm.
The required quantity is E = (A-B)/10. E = 0.014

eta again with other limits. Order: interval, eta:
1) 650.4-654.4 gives 654.20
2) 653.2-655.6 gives 654.60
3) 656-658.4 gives 656.20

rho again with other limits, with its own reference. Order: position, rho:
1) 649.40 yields -0.09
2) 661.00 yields 0.00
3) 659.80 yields -0.09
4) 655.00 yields 0.13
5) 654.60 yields 0.19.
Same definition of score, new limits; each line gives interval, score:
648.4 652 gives 0.0564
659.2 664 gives 0.0540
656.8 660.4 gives 0.0539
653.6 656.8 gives 0.0515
